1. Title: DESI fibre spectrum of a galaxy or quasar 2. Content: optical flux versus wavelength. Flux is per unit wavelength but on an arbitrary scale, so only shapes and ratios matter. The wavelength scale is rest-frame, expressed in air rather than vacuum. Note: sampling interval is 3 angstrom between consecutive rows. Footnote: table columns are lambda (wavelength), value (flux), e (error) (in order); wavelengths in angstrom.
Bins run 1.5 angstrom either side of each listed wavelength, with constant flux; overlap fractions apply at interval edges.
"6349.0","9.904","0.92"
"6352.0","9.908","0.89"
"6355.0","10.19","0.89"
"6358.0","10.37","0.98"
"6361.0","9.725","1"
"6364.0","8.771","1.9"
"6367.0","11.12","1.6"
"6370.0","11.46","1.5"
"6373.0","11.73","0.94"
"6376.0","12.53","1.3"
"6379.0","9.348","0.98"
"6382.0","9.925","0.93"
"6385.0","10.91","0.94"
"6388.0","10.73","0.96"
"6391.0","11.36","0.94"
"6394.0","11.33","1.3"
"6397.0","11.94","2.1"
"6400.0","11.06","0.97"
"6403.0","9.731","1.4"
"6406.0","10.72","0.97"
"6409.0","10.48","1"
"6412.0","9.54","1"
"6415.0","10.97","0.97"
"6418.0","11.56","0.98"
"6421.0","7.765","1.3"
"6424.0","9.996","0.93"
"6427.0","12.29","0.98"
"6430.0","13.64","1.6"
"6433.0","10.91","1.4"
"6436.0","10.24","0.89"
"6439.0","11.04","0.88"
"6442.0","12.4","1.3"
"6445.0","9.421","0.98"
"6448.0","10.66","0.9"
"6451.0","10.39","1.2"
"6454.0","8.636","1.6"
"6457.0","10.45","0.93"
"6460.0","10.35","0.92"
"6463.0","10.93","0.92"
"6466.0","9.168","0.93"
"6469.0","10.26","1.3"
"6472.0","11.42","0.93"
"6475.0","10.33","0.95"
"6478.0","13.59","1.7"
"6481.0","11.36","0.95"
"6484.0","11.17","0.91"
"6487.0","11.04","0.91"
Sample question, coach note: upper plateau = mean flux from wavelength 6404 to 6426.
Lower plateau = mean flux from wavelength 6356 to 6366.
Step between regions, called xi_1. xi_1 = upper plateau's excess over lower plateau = 0.5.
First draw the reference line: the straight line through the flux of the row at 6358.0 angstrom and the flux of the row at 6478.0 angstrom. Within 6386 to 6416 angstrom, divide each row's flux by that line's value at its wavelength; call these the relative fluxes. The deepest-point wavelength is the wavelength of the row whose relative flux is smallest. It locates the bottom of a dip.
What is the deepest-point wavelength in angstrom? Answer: 6412.0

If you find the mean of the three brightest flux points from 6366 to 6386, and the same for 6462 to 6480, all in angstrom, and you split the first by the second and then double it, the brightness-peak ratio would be 1.99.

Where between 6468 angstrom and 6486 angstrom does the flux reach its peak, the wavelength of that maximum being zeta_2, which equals 6478.0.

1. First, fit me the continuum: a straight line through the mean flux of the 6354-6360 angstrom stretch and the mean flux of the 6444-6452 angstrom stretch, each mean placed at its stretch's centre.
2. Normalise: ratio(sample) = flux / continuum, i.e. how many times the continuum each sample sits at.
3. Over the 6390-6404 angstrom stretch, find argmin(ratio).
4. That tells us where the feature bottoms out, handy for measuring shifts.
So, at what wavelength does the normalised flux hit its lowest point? 6403.0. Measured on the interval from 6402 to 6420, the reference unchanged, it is 6412.0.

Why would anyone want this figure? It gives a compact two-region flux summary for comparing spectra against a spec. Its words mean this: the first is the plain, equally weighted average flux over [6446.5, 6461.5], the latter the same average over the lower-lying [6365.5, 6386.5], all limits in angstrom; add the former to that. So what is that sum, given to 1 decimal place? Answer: 21.1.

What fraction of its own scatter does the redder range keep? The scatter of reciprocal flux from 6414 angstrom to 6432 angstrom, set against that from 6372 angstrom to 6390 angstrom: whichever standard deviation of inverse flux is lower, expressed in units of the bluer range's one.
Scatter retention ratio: 1.00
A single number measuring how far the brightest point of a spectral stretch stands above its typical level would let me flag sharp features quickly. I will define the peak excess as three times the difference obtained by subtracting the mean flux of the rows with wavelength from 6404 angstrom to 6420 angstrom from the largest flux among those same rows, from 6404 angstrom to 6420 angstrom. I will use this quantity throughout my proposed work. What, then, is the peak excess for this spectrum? 3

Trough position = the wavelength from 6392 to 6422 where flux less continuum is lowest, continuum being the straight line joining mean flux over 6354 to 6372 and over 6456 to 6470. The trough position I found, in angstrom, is 6421.0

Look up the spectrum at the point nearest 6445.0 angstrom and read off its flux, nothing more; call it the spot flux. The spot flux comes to 9.421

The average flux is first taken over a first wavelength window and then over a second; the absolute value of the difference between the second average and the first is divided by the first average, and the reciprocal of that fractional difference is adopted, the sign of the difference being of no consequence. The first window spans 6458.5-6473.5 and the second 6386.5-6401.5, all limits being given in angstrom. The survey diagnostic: 12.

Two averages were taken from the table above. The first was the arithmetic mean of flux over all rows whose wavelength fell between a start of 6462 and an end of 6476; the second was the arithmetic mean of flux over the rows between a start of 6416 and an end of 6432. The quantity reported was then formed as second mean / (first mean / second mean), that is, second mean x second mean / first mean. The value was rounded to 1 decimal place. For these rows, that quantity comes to 11.7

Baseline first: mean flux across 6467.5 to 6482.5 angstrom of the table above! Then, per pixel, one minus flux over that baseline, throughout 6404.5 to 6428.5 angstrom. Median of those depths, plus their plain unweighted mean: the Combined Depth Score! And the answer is 0.16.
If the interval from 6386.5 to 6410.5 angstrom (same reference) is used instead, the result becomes 0.09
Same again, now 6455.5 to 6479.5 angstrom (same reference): 0.14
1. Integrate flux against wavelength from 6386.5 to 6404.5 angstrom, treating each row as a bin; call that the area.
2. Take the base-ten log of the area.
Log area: 2.30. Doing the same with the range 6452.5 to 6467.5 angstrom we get 2.17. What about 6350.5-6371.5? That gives 2.33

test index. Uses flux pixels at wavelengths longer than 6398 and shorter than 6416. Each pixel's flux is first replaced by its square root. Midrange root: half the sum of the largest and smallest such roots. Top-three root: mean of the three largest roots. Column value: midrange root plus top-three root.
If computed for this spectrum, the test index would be 6.51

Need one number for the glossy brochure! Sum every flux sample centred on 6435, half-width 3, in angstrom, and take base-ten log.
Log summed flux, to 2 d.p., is 1.33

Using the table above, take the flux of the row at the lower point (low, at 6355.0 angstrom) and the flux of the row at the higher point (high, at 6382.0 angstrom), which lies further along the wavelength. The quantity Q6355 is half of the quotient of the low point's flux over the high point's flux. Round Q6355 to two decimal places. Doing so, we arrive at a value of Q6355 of 0.51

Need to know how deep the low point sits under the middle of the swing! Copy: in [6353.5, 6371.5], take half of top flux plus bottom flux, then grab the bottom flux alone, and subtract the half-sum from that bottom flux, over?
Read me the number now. -1.3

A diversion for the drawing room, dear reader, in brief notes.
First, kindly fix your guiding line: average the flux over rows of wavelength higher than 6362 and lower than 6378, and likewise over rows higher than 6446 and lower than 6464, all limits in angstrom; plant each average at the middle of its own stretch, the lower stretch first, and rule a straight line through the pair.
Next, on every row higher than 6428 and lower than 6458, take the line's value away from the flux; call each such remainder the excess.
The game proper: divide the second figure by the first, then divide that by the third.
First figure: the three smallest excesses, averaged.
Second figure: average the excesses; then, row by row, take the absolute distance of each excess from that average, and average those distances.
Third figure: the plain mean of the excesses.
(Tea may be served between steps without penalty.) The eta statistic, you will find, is -2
